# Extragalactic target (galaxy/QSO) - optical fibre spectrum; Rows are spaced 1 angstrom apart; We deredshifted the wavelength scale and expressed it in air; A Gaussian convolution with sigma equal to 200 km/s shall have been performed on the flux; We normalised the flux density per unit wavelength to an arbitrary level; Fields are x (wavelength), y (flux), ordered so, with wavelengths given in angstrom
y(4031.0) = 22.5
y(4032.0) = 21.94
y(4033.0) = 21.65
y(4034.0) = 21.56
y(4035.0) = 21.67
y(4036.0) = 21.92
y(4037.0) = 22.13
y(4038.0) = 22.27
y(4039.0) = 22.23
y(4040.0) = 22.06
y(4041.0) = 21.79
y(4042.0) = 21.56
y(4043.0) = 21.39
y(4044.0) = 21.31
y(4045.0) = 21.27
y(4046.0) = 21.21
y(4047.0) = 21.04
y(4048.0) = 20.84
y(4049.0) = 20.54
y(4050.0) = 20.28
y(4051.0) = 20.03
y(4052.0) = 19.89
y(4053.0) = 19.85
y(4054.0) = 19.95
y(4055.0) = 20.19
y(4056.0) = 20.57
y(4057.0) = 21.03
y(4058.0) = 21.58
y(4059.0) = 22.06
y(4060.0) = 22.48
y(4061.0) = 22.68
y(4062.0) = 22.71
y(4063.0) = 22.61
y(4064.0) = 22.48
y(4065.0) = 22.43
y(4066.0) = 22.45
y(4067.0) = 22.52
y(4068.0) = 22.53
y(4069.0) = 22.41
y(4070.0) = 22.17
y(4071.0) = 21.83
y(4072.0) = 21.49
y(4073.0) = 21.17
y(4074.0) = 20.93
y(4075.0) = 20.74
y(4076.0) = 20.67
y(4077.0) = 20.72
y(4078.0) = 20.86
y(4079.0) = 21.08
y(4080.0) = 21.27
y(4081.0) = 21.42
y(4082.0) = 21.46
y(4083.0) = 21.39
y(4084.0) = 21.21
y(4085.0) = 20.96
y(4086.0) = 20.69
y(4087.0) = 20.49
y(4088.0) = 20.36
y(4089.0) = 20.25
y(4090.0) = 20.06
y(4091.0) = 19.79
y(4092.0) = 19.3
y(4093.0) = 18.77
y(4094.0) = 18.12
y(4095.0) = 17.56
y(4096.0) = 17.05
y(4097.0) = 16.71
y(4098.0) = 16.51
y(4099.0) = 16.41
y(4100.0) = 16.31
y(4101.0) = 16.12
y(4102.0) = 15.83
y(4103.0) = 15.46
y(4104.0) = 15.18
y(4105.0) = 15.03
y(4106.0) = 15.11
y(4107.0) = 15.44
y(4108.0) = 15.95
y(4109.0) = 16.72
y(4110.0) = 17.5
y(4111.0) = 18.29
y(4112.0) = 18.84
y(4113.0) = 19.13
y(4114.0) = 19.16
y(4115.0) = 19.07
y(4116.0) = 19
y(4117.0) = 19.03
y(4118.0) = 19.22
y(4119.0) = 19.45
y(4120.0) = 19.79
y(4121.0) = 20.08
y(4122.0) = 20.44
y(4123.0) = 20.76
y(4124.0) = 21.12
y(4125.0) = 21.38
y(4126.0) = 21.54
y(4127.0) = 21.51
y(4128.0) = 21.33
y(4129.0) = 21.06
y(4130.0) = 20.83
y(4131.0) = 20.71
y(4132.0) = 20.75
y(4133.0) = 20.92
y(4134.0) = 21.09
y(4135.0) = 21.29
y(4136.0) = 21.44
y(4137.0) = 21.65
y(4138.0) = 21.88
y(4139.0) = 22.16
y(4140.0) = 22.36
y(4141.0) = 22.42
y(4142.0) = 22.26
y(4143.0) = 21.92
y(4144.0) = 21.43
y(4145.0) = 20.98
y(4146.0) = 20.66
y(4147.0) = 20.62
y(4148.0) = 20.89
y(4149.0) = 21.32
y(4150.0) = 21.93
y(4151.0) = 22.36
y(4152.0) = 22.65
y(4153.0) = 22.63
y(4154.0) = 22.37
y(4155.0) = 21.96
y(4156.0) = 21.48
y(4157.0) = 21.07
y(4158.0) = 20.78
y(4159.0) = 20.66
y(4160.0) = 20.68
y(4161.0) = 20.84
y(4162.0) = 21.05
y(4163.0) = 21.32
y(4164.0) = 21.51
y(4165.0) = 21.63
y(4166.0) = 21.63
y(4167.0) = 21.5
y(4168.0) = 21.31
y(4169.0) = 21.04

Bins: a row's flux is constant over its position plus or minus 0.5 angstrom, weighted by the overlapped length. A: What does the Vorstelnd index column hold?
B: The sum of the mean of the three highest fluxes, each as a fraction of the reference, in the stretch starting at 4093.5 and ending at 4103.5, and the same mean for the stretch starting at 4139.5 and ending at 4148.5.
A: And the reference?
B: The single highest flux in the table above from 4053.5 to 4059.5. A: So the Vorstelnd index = 1.81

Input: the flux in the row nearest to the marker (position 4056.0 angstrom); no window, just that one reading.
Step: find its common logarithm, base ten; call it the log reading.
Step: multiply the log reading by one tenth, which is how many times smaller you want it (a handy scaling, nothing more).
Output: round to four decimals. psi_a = 0.1313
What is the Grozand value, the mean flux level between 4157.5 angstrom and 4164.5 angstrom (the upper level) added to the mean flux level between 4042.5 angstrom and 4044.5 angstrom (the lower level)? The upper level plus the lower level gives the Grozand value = 42.3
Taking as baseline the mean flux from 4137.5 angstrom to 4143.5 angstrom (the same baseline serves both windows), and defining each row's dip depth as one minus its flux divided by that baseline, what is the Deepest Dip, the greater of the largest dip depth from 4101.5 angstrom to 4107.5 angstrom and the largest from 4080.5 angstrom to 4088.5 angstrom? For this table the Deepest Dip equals 0.32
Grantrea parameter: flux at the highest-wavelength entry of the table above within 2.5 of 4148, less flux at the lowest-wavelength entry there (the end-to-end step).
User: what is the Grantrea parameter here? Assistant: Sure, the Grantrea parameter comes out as 1.3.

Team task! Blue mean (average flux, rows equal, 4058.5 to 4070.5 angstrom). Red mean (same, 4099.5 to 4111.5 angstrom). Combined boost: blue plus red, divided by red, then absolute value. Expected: 2.40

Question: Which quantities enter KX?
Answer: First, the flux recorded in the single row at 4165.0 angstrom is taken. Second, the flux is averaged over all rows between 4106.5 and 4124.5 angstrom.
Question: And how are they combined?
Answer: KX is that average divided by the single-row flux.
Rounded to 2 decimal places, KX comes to 0.87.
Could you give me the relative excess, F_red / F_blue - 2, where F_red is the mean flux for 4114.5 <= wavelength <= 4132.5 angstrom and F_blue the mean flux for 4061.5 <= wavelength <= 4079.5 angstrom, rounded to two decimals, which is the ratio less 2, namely -1.06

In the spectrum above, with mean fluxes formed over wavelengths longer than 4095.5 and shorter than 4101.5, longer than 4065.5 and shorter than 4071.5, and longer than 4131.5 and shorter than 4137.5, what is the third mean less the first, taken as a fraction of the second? 0.21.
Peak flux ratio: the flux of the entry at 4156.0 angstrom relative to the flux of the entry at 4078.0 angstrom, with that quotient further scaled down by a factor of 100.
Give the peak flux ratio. 0.0103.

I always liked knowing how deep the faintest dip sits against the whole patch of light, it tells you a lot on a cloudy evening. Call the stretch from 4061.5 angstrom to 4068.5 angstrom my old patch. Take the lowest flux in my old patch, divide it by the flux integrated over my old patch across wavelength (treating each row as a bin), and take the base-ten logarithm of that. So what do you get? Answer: -0.847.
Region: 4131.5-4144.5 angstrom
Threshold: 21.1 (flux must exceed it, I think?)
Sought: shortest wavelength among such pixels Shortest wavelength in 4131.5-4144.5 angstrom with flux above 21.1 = 4135.0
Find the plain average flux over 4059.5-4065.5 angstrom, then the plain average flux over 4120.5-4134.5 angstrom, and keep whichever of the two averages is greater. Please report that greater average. 22.6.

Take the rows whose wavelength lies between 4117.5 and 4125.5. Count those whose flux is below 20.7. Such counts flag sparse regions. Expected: 5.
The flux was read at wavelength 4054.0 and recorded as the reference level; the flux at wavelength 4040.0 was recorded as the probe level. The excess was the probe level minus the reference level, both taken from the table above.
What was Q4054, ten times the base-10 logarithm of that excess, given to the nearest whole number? 3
